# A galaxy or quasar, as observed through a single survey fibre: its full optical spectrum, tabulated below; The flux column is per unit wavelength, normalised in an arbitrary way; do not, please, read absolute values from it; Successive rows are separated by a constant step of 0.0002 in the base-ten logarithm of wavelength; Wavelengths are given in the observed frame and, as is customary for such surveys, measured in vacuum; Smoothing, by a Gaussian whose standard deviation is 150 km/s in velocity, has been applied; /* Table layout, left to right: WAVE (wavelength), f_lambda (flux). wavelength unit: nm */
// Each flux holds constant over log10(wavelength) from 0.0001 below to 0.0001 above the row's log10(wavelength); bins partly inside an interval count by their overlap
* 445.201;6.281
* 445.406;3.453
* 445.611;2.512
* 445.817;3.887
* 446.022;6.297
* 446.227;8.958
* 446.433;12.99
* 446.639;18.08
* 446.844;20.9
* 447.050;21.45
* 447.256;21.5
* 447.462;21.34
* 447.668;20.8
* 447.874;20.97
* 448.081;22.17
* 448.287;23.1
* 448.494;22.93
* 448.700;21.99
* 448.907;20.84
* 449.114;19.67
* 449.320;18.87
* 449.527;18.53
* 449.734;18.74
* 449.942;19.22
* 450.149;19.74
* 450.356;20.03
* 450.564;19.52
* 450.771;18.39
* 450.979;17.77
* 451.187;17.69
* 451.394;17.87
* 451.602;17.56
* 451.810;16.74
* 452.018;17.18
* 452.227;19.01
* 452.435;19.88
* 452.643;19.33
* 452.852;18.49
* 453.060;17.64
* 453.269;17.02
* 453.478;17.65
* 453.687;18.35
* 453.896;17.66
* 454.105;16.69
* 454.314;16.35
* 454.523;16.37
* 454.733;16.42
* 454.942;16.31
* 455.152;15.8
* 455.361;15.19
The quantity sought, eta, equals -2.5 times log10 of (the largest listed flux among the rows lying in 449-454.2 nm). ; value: -3.25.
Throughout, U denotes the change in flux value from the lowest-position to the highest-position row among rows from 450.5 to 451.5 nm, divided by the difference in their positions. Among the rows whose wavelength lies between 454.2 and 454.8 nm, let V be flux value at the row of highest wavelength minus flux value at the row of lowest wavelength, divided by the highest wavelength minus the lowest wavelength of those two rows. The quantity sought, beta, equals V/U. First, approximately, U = -2.0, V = 0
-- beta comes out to 0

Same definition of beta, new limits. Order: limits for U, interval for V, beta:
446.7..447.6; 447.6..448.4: 5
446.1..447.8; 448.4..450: 0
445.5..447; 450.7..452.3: 0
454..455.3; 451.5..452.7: -2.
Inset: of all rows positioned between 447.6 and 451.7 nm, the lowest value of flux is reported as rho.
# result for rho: 17.56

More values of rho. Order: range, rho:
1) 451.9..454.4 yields 16.35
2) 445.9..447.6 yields 6.297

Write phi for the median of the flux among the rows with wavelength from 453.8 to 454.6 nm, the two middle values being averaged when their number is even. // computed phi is 16.5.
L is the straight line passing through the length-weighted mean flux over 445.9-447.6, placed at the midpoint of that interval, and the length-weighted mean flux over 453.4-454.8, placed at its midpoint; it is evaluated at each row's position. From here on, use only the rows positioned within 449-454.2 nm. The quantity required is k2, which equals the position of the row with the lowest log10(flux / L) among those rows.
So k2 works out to 454.105 nm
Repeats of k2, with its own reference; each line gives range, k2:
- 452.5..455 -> 454.942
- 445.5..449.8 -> 445.611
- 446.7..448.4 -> 447.668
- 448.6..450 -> 449.527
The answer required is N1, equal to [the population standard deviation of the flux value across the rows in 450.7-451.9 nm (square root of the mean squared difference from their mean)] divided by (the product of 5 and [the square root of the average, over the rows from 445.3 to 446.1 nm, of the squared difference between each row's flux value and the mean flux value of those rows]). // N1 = 0.07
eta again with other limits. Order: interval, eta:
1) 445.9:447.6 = -3.33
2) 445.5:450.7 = -3.41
